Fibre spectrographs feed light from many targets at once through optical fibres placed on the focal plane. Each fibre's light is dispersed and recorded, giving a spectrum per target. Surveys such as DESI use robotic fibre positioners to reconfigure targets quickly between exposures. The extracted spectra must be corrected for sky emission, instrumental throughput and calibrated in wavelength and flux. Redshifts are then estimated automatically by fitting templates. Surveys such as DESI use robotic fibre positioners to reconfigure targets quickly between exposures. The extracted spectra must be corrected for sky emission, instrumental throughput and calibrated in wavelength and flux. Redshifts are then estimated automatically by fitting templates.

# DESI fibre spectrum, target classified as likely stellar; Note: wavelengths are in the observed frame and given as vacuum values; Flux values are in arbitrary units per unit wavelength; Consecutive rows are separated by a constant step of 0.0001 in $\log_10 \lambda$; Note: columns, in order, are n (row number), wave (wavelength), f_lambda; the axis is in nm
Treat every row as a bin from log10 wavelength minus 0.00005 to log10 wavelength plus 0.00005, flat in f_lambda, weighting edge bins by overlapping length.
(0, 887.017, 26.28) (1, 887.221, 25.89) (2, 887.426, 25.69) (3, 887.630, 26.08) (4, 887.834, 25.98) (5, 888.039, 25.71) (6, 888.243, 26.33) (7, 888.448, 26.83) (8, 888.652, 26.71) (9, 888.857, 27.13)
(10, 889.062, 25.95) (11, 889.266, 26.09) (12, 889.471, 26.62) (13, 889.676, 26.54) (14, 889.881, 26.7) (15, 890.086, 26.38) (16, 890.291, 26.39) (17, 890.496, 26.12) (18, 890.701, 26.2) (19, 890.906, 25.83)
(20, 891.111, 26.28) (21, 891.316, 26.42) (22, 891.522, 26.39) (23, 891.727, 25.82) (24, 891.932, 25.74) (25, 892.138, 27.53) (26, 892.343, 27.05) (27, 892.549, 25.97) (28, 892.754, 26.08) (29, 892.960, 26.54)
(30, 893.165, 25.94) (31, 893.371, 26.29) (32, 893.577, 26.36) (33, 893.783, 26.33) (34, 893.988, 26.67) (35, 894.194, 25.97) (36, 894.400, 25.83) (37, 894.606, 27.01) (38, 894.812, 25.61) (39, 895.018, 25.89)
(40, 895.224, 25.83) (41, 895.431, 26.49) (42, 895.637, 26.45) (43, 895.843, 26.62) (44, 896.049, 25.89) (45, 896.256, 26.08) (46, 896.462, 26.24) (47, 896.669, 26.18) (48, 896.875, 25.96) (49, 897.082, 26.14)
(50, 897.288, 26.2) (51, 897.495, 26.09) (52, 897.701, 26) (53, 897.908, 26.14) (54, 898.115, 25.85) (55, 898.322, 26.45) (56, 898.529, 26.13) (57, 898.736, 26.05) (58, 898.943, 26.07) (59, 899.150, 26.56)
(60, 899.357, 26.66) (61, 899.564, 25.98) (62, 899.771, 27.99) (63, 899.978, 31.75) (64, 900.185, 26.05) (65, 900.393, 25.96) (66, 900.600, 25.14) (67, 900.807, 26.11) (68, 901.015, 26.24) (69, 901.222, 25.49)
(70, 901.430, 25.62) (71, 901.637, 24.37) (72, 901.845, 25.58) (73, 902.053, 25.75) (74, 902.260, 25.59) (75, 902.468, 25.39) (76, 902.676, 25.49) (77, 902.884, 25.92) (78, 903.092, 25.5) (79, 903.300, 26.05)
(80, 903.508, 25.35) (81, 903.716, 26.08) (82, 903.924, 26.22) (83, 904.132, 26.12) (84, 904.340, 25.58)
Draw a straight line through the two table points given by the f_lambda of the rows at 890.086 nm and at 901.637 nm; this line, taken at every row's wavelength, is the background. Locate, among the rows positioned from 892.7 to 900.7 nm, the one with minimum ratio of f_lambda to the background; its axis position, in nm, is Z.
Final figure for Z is 894.812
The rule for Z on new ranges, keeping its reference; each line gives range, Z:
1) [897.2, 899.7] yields 898.115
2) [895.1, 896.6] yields 895.224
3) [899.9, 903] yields 901.637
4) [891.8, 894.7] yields 891.932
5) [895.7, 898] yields 896.049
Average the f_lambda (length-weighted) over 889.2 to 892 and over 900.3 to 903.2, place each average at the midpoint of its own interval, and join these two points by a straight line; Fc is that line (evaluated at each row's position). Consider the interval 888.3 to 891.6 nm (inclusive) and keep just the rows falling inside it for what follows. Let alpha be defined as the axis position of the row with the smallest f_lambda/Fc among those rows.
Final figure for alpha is 890.906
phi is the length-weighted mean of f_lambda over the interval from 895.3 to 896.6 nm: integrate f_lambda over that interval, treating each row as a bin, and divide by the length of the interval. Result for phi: 26.26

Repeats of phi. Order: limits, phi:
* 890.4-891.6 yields 26.20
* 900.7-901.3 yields 25.98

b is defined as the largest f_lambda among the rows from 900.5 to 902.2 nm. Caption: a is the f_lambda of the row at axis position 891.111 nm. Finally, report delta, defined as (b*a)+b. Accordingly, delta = 716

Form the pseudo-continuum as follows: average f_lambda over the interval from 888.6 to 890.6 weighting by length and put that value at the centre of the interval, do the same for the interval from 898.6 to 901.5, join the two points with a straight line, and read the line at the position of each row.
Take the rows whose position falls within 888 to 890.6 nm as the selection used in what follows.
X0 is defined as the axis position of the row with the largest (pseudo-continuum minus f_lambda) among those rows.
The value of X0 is 888.039 nm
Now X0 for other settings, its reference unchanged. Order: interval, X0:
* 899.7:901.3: 900.600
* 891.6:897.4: 894.812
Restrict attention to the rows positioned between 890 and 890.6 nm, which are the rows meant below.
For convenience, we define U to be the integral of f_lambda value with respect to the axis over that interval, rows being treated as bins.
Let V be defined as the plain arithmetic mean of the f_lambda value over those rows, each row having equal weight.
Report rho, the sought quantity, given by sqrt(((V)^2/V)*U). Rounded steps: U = 15.8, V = 26.3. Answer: 20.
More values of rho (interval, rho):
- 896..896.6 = 20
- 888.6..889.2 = 21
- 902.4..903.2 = 23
